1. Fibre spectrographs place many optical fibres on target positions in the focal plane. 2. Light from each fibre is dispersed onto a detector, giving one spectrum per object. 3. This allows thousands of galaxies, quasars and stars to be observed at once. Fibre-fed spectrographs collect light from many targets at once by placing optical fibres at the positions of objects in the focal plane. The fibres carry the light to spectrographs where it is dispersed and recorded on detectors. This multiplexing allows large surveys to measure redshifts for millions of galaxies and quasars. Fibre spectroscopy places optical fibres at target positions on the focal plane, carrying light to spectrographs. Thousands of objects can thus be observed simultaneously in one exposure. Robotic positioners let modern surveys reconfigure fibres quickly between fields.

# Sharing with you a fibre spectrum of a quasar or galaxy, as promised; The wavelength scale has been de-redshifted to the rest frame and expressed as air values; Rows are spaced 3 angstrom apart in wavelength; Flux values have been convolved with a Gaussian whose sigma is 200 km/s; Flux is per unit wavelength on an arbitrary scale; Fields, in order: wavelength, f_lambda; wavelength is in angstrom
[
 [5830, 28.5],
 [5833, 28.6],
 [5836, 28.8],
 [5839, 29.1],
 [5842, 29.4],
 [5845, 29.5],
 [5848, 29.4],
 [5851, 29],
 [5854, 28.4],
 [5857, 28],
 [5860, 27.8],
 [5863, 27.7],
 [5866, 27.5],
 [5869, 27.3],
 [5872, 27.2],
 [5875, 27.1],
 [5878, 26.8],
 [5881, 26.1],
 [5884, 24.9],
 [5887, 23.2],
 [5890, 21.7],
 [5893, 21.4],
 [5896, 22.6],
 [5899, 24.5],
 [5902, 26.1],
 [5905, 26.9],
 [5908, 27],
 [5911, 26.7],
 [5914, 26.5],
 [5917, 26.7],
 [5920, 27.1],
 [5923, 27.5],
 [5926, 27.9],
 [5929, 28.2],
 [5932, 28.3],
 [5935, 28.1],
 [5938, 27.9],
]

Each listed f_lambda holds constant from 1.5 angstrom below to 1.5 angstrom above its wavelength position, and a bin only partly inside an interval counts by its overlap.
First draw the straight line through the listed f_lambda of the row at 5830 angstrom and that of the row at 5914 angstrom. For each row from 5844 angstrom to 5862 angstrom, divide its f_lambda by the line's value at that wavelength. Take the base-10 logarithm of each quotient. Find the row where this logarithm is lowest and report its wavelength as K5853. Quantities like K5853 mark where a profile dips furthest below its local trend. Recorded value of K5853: 5860 angstrom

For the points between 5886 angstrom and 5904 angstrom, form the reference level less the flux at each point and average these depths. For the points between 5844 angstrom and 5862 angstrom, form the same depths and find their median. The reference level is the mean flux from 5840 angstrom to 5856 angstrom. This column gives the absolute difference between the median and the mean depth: 5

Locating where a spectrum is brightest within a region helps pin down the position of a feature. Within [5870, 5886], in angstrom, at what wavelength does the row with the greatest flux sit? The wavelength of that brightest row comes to 5872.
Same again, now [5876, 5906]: 5905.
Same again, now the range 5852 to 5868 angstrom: 5854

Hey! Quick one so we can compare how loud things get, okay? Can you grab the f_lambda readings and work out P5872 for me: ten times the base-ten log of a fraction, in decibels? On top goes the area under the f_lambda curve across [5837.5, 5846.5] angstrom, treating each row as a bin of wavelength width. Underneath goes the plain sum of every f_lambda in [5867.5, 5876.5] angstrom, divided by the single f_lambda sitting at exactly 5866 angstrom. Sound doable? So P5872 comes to 19.5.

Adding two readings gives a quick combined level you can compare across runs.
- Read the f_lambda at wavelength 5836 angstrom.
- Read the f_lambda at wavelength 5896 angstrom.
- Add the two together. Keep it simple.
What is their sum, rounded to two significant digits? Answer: 51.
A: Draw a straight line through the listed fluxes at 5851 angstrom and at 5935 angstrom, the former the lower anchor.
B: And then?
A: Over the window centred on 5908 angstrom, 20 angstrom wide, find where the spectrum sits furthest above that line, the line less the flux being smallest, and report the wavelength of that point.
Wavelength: 5908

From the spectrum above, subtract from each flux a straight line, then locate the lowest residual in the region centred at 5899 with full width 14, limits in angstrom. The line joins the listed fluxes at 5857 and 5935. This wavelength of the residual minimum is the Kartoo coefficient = 5893 angstrom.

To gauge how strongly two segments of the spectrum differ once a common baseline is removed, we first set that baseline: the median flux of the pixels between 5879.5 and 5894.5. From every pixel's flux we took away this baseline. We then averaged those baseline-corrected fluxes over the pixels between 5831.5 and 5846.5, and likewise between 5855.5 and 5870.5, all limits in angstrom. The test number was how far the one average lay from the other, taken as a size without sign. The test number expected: 1.4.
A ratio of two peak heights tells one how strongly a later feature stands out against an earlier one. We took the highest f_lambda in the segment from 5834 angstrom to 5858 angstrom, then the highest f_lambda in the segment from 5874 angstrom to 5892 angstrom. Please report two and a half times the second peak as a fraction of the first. 2.30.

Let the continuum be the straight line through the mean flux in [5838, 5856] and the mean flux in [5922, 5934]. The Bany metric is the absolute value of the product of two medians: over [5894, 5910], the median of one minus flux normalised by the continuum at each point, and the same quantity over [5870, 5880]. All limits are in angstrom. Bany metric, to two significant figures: 0.0045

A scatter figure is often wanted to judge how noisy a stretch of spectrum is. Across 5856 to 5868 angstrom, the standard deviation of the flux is 0.2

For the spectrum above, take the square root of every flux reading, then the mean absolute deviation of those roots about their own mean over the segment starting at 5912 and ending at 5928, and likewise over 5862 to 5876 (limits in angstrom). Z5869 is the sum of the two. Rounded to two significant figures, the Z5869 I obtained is 0.061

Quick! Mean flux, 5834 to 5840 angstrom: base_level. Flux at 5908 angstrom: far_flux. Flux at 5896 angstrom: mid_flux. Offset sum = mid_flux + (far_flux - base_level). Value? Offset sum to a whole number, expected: 21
